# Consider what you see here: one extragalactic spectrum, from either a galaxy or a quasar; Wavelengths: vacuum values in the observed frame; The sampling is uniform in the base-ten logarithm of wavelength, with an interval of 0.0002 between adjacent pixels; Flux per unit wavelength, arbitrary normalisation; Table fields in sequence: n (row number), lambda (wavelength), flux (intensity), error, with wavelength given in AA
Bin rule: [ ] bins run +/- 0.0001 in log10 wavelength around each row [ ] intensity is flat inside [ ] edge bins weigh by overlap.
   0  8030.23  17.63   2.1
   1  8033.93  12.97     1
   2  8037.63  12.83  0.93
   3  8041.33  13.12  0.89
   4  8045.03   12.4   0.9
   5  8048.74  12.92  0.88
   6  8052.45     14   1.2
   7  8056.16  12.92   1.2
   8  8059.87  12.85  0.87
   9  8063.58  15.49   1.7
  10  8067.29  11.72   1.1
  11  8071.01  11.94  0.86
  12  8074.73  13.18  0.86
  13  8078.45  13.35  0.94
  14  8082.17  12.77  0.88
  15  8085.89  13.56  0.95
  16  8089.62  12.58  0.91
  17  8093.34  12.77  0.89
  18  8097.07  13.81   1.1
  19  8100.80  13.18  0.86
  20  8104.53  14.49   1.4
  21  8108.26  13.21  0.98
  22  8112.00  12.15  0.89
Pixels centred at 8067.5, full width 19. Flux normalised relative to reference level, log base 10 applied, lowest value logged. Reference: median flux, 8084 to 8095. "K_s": -0.037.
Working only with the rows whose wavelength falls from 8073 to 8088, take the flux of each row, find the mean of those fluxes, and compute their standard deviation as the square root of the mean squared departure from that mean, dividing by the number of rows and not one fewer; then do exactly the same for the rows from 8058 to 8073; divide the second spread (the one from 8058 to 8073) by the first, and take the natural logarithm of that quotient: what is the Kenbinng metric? 1.6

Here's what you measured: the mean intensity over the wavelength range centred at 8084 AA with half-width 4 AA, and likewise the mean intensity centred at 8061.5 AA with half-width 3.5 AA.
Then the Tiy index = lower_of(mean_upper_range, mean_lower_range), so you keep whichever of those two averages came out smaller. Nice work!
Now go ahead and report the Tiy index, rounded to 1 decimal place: 13.2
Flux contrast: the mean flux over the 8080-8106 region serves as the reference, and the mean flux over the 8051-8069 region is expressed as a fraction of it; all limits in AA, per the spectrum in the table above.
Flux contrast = 1.01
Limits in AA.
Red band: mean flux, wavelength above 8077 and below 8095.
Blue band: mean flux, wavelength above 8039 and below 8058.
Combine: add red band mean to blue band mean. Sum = 26.1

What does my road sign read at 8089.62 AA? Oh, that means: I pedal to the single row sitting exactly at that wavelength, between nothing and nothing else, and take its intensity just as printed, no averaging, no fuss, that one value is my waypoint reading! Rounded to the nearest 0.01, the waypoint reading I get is 12.58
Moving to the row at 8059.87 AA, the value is 12.85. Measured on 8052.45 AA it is 14.00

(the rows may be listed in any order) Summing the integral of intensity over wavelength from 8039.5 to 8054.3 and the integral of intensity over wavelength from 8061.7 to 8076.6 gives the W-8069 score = 389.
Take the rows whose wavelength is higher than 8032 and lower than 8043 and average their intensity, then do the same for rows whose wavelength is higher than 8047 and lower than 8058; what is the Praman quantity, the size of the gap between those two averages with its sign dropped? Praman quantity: 0.3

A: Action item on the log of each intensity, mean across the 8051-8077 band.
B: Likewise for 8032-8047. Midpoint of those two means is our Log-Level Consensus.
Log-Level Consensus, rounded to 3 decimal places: 1.113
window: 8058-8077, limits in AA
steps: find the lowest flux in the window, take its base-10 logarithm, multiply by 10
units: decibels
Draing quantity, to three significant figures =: 10.7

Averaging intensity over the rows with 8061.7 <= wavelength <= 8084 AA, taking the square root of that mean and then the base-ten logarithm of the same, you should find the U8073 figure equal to 0.5582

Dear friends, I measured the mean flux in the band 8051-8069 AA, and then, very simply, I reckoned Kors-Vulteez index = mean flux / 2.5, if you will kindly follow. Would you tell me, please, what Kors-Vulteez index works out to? 5.36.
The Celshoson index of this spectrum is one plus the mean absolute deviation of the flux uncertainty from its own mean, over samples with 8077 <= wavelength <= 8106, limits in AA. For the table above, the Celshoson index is 1.13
